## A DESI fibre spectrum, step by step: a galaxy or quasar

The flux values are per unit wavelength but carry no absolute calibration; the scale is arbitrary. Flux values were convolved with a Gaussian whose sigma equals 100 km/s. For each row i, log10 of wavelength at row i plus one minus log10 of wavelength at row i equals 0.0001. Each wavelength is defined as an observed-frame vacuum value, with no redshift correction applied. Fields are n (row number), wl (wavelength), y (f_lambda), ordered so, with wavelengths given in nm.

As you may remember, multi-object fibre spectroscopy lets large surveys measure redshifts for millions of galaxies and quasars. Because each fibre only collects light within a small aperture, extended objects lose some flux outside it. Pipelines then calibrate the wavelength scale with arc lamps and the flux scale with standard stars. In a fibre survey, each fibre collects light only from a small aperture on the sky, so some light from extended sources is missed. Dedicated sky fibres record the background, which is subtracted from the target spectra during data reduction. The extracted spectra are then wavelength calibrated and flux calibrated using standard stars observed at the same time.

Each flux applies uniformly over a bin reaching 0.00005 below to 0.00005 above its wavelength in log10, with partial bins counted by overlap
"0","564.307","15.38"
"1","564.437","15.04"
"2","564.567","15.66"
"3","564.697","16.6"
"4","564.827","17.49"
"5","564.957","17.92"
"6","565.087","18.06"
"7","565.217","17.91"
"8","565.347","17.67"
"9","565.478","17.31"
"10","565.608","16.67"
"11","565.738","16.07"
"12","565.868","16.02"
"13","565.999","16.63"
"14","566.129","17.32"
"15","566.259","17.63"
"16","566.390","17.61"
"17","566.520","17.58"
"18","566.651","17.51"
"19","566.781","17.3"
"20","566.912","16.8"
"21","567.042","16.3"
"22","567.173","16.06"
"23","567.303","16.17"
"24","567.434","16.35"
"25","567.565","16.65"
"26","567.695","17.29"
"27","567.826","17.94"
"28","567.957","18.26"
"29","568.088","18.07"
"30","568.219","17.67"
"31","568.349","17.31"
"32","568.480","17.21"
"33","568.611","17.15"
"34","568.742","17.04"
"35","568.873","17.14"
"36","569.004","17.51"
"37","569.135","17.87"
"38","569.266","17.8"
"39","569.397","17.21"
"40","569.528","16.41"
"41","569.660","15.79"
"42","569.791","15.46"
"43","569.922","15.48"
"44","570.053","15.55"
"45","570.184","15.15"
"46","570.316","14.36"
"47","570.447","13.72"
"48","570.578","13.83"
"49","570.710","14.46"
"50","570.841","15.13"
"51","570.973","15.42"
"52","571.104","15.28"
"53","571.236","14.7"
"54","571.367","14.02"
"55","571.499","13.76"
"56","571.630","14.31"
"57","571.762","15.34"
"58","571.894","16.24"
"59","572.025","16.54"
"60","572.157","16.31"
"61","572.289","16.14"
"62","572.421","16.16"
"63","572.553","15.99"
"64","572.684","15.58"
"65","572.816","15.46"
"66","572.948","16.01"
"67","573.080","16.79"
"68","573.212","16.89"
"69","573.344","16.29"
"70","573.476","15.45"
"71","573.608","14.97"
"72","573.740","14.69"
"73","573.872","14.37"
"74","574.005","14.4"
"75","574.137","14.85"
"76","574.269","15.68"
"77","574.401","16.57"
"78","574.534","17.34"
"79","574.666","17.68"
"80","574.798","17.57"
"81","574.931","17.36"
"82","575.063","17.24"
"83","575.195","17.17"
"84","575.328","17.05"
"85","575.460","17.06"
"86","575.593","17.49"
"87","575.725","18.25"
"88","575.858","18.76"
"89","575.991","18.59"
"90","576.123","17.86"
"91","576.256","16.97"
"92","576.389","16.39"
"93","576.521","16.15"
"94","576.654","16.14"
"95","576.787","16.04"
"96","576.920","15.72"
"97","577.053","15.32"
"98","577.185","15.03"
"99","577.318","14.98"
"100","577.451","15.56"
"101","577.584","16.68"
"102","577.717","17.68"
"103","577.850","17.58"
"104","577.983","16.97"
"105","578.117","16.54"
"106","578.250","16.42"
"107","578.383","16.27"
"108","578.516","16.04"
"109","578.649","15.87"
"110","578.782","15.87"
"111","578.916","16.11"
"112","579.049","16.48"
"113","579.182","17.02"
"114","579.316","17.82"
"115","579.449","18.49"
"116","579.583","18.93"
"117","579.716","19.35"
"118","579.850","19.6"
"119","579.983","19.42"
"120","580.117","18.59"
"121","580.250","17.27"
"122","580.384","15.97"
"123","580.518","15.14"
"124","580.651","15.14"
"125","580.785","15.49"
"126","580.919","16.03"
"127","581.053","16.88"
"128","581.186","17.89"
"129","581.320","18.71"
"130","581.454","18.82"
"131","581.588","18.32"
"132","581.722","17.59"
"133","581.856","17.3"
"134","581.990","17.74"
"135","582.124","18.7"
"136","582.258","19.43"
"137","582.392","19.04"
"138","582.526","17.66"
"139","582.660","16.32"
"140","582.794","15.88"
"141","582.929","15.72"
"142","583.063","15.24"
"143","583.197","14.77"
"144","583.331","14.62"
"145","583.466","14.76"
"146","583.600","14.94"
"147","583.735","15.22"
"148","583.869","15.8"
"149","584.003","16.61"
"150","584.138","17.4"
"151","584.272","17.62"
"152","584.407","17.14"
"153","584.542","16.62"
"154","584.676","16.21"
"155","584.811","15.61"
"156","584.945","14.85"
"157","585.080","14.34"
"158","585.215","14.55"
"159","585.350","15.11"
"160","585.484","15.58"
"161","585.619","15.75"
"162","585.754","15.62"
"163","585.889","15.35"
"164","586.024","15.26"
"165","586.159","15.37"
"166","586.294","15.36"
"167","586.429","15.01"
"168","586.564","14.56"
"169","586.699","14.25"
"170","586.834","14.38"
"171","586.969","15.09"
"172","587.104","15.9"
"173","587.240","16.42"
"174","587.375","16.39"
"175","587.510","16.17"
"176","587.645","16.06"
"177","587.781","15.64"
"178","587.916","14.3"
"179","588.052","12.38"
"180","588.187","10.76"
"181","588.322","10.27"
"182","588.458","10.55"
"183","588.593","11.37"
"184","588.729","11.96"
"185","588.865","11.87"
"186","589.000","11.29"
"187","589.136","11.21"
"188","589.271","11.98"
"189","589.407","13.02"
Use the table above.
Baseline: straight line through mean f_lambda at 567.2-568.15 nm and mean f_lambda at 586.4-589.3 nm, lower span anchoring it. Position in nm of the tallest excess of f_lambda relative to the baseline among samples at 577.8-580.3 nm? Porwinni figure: 579.850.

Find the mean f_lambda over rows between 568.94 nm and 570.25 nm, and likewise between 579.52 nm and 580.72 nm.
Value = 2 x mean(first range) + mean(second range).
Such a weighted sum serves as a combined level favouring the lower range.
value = 51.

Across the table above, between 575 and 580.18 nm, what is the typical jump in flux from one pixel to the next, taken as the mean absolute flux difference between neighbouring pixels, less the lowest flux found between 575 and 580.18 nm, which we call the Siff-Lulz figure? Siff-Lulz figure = -14.6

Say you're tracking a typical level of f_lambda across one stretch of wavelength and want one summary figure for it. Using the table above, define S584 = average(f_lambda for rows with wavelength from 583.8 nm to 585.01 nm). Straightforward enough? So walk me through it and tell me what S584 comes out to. 16.4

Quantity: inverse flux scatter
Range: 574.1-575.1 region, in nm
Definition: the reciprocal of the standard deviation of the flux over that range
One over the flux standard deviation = 1.0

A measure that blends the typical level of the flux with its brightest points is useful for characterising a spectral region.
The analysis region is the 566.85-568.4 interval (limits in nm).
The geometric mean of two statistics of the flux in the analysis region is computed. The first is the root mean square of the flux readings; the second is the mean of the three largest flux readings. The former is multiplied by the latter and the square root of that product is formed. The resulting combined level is 17.6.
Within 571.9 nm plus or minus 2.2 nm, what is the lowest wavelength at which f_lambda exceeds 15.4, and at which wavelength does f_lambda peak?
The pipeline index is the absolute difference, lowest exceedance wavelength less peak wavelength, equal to 3.42 nm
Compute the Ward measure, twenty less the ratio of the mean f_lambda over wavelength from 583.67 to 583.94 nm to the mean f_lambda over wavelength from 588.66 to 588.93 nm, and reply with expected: 18.7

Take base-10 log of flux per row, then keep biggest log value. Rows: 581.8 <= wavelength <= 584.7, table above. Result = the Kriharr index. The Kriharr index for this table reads 1.29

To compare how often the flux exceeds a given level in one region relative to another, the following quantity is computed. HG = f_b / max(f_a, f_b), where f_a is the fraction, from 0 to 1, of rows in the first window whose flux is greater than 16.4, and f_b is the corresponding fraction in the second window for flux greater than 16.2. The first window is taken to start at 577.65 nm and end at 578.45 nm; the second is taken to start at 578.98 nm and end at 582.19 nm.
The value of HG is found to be 0.95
